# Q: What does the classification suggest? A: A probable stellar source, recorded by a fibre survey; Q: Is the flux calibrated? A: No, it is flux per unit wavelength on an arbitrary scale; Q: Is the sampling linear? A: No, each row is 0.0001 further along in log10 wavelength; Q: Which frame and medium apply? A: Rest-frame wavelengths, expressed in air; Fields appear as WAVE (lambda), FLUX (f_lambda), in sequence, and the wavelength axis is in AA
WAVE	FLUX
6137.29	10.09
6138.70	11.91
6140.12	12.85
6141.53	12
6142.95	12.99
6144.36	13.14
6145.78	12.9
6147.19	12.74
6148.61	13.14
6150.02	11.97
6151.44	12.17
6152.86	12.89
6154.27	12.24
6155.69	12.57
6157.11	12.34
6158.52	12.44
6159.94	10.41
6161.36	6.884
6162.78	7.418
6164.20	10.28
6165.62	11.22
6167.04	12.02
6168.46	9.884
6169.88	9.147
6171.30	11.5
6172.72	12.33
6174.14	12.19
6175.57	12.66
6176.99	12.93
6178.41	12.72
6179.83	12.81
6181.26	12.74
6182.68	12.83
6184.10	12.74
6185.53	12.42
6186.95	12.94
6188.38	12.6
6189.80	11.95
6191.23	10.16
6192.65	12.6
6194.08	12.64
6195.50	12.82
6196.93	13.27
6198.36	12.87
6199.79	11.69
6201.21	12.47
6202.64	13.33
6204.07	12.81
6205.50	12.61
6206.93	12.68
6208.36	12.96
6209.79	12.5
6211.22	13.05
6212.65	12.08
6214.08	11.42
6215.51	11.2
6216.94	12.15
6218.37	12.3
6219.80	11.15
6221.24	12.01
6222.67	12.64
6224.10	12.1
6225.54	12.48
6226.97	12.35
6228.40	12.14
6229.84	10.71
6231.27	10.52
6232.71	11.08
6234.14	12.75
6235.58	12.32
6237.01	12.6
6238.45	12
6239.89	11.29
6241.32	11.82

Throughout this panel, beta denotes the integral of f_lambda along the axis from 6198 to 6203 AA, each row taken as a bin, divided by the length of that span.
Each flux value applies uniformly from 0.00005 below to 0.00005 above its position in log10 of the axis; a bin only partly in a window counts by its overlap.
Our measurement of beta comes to 12.5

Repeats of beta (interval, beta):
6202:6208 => 12.8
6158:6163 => 9.3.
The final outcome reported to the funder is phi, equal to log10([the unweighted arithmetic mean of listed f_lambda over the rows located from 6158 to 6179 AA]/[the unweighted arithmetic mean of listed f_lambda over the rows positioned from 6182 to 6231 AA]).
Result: -0.052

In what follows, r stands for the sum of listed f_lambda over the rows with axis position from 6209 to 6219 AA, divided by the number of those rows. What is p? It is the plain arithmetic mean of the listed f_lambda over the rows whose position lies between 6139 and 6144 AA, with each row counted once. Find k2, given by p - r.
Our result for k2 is 0.5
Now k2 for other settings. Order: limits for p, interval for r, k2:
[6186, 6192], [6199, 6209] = -0.7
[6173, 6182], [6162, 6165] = 3.8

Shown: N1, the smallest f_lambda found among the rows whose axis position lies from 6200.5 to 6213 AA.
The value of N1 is 12.08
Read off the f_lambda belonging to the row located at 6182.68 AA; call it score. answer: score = 12.83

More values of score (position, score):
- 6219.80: 11.15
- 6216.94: 12.15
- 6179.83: 12.81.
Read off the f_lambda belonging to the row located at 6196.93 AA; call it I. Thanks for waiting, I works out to 13.27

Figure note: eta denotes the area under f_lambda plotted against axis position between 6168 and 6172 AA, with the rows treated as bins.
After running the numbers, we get 41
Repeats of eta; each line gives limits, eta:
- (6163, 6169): 64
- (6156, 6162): 64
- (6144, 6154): 127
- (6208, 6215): 86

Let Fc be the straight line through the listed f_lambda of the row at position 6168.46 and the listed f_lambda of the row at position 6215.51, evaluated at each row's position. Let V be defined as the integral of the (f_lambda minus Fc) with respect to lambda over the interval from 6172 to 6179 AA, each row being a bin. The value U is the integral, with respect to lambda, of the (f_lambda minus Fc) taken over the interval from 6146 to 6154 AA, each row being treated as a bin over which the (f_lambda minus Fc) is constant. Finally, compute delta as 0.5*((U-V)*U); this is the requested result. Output 108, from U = 26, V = 17.4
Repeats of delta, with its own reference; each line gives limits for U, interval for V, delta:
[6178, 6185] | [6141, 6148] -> -65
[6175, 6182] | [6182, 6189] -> 17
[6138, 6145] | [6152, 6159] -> 40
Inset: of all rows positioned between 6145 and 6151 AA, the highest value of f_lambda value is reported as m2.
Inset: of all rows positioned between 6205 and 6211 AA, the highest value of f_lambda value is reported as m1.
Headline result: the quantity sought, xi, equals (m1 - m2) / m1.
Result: -0.014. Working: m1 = 12.96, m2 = 13.14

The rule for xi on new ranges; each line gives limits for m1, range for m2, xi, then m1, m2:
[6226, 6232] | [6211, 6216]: -0.057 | 12.35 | 13.05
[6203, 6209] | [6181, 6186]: 0.010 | 12.96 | 12.83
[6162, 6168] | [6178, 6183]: -0.067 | 12.02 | 12.83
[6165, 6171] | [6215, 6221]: -0.023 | 12.02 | 12.3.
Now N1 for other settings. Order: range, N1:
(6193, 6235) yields 10.52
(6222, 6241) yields 10.52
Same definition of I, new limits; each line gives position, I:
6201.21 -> 12.47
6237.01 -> 12.6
